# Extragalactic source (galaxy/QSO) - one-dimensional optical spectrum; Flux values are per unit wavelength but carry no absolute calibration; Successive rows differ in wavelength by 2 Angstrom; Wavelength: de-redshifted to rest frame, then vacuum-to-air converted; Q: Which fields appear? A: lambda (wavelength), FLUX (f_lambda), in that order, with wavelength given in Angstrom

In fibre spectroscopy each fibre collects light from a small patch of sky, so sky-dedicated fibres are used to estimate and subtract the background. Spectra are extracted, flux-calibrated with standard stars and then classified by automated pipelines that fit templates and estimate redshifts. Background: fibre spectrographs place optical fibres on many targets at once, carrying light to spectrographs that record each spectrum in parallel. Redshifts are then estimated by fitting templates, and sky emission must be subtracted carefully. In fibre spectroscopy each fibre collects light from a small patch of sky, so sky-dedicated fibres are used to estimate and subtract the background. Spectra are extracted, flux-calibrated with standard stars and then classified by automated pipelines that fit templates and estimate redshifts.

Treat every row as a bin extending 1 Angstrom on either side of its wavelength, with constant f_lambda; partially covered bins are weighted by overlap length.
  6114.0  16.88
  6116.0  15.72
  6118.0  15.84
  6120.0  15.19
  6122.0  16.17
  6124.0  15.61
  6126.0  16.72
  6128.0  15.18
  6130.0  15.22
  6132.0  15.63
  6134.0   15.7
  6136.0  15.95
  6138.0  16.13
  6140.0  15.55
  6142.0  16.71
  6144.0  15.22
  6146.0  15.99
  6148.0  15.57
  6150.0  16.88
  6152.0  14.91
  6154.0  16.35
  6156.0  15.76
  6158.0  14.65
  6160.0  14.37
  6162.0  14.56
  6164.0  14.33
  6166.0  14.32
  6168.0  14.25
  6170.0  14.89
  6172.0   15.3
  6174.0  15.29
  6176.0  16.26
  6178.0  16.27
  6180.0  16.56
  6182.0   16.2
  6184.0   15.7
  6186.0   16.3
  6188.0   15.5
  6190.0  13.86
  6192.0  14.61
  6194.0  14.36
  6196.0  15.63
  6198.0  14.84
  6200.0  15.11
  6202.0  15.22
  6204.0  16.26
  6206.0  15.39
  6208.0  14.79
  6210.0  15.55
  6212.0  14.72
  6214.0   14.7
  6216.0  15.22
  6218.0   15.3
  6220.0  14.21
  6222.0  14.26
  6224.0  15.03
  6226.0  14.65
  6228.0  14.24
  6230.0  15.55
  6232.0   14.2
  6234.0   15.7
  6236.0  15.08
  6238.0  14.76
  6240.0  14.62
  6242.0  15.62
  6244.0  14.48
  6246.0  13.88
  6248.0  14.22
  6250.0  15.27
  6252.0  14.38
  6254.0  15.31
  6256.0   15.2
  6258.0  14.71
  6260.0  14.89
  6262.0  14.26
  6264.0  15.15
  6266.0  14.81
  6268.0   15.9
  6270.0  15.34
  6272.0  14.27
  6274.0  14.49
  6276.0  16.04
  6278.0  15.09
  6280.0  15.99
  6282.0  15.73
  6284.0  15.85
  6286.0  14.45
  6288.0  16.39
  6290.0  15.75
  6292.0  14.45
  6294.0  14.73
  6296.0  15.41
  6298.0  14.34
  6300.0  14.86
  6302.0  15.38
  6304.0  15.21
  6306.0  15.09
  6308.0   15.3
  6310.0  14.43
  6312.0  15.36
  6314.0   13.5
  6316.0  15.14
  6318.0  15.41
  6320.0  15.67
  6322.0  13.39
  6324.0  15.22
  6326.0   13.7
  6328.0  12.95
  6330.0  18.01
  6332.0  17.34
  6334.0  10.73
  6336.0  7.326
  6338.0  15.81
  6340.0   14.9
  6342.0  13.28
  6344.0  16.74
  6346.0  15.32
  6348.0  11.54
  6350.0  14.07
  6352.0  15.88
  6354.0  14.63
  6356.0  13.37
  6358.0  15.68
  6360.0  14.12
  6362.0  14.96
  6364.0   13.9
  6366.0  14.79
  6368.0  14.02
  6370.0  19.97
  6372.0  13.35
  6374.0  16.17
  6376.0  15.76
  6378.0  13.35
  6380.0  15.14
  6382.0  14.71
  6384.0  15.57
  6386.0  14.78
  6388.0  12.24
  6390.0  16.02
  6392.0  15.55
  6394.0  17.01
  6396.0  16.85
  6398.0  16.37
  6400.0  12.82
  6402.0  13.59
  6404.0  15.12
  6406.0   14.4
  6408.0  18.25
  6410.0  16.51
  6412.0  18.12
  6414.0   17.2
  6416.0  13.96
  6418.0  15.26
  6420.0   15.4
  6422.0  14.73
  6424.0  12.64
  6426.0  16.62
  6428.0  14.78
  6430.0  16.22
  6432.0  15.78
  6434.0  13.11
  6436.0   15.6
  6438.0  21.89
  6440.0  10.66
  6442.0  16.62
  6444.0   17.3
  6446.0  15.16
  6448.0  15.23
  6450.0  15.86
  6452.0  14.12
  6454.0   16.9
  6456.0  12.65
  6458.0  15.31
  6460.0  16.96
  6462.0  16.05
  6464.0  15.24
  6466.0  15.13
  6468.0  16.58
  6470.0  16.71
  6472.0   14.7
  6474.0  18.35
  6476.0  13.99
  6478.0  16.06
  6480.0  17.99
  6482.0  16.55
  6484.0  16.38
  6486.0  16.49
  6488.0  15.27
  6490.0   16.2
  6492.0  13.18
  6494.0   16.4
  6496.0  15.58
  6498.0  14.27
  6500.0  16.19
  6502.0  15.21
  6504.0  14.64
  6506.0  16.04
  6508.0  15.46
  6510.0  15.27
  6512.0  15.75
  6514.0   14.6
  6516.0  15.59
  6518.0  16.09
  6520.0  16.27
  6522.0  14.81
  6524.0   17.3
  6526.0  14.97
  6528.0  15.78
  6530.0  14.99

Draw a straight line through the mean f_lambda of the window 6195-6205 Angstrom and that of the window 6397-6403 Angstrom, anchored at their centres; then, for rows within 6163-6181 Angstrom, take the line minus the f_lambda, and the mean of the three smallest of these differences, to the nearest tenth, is -0.8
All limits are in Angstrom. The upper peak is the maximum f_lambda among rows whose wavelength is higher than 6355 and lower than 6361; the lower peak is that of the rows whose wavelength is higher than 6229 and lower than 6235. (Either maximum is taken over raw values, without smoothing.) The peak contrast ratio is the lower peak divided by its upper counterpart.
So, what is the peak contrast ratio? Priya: 1.00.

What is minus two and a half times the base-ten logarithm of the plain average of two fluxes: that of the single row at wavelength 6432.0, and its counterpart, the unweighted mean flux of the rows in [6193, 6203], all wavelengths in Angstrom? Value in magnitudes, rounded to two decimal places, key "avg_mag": -2.97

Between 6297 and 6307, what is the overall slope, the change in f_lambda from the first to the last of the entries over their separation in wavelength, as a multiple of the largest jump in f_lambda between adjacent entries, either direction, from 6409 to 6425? 0.029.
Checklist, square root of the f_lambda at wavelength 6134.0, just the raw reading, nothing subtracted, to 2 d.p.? 3.96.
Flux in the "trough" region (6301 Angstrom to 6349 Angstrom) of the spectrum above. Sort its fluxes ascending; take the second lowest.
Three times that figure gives 32.2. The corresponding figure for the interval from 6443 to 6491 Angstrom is 42.0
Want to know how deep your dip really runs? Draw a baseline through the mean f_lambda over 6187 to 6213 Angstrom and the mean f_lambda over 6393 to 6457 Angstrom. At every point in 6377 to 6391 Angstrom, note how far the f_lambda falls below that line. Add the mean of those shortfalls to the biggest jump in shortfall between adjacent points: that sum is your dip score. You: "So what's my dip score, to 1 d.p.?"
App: 4.7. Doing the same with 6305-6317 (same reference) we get 2.4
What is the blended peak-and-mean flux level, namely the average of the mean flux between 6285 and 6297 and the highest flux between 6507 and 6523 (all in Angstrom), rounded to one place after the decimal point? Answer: 15.7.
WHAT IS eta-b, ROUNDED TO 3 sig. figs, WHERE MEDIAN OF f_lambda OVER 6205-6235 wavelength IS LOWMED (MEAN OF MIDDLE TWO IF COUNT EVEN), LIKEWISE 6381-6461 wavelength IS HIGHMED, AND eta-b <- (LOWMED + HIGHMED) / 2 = 15.1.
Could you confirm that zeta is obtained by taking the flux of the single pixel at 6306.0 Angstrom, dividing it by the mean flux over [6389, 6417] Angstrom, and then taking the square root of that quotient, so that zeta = 0.98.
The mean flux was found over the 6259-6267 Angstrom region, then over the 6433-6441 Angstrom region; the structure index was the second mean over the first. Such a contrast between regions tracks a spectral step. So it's 1.04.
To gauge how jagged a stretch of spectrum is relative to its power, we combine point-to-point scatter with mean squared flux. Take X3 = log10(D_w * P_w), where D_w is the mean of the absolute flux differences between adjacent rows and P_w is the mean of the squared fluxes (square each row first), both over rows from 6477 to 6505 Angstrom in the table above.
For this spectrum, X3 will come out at 2.5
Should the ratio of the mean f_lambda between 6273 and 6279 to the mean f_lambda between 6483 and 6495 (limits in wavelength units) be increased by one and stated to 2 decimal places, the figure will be 1.97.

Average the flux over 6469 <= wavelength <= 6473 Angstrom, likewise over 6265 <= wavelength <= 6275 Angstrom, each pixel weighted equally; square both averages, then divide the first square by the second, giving 1.10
